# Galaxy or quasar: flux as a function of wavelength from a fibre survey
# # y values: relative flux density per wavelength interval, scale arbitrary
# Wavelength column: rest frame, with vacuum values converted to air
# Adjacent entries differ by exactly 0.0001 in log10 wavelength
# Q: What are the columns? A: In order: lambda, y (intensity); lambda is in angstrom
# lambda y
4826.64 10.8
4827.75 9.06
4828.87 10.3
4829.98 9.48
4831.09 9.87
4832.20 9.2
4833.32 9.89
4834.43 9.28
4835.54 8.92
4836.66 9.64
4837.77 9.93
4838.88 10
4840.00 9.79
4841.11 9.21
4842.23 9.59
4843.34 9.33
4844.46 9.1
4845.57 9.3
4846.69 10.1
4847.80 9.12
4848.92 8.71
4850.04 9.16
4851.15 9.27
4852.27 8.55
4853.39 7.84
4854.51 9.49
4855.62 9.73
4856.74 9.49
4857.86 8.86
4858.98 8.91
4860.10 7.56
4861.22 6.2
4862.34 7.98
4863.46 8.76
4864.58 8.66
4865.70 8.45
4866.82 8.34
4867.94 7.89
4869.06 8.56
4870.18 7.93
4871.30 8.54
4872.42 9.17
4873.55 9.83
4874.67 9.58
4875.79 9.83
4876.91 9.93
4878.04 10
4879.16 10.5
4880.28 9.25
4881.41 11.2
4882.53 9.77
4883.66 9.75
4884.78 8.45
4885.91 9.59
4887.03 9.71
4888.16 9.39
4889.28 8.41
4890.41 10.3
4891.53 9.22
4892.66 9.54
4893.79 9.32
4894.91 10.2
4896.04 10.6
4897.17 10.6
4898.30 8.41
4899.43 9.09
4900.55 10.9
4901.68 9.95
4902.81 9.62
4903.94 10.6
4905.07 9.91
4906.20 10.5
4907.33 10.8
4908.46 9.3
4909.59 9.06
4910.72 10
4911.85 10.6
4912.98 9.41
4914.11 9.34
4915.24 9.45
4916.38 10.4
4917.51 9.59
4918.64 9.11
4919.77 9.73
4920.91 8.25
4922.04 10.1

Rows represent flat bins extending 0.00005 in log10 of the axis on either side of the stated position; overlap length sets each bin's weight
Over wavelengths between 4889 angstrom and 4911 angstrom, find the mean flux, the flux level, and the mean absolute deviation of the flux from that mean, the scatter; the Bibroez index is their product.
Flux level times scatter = 6.3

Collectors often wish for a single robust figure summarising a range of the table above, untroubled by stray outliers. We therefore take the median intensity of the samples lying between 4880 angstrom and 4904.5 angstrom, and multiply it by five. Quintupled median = 48.3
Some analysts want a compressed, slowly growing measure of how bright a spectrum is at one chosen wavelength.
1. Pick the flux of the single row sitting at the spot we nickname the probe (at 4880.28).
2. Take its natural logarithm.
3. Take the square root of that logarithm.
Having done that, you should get 1.49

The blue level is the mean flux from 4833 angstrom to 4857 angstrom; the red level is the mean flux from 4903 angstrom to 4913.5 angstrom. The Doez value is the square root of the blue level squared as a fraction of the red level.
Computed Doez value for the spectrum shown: 2.95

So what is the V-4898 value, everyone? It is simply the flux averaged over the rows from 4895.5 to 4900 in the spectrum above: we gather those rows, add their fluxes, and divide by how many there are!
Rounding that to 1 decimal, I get 9.7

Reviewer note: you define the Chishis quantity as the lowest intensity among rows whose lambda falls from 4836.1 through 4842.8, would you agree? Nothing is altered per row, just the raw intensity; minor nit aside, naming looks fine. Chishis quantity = 9.21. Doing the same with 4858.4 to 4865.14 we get 6.2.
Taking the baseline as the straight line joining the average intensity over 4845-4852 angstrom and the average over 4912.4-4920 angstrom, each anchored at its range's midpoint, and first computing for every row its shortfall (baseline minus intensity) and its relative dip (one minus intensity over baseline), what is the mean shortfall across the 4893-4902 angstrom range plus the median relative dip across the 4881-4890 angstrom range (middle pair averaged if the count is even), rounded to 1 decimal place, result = -0.4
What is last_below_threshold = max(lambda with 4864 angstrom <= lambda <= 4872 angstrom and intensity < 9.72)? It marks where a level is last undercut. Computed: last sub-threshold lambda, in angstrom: 4871.30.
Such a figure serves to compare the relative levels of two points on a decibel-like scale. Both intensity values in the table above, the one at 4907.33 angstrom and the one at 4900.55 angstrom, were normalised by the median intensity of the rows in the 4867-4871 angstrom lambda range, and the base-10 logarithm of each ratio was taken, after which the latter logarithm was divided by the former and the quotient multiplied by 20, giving 20.6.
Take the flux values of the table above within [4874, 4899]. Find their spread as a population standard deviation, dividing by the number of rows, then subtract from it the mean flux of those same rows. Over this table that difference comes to -9.0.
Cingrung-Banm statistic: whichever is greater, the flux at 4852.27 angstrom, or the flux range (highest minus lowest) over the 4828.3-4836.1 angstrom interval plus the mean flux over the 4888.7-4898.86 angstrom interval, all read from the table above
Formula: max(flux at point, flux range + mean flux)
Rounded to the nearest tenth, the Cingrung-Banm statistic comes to 11.0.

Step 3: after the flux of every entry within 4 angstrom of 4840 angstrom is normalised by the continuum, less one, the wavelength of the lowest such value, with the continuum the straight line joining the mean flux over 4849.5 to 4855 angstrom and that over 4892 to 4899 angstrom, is 4841.11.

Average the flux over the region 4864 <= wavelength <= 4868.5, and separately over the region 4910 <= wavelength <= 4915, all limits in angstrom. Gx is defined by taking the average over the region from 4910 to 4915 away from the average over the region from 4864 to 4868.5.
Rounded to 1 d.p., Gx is -1.5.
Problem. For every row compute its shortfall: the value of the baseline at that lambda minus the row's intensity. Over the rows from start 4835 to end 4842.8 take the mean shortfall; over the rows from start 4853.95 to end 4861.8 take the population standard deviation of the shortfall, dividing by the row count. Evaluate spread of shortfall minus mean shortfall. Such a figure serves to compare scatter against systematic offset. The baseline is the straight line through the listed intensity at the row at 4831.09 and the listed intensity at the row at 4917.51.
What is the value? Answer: 0.92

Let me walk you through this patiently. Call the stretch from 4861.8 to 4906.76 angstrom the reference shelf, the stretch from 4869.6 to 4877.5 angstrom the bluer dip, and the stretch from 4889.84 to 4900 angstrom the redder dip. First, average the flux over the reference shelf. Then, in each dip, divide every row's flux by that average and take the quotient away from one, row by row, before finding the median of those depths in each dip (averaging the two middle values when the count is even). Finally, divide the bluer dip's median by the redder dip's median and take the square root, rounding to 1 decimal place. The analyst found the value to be 1.2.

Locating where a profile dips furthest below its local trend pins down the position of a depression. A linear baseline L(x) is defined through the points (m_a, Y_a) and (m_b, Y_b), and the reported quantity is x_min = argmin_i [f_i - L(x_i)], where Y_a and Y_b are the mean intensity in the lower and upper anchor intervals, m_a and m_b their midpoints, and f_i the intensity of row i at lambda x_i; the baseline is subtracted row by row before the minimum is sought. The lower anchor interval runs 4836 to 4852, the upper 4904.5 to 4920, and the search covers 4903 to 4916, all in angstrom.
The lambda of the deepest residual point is 4909.59 angstrom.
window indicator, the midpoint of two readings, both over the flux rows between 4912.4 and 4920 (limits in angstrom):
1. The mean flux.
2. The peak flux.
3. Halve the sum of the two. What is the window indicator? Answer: 10.0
